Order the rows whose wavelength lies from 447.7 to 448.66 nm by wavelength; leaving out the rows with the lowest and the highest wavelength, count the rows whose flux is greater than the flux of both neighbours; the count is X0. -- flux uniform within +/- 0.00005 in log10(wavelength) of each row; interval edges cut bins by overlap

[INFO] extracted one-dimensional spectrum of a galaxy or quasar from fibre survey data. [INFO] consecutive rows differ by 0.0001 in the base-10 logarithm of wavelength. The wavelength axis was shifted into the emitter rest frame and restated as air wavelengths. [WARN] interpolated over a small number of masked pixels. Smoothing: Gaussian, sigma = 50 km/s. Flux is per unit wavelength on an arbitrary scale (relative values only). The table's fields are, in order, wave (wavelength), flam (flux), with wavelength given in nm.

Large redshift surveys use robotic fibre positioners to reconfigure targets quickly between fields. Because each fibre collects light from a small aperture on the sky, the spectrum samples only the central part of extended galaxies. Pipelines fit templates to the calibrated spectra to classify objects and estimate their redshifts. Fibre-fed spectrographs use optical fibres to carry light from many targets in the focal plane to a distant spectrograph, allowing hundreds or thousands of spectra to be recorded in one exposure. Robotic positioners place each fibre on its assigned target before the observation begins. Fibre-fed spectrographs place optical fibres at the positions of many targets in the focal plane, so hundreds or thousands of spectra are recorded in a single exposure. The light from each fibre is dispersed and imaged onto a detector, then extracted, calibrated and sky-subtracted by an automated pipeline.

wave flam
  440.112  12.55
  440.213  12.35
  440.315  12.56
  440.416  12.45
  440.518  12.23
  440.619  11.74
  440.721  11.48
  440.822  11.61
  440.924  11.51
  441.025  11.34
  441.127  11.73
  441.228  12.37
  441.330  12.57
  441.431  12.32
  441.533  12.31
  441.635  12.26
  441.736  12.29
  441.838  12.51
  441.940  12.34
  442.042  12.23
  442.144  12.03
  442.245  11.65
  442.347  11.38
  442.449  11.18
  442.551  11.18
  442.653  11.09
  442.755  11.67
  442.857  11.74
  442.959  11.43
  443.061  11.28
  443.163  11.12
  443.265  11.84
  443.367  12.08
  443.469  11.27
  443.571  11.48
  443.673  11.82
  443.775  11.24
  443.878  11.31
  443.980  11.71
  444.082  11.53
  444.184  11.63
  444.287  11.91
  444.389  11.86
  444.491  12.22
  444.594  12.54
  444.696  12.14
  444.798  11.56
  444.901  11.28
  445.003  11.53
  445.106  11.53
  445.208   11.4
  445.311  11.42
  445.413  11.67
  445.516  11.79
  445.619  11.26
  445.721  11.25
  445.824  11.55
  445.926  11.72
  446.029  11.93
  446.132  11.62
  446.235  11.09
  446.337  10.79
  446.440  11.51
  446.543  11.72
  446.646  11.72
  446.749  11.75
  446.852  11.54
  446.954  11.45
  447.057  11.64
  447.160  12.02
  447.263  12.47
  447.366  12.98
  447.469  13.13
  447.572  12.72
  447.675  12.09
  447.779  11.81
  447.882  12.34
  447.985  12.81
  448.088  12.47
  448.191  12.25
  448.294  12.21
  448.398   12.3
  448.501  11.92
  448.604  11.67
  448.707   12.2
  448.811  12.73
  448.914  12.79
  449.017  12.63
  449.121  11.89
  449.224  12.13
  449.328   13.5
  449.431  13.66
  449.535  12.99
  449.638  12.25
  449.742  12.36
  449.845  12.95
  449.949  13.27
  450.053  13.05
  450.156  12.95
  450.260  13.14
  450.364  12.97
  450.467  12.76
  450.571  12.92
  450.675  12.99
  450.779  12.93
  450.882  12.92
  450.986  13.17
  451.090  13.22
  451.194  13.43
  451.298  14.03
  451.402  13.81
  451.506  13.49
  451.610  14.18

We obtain 2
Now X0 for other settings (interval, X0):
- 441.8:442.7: 0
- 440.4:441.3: 1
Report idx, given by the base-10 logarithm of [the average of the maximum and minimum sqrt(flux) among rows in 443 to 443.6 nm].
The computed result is 0.532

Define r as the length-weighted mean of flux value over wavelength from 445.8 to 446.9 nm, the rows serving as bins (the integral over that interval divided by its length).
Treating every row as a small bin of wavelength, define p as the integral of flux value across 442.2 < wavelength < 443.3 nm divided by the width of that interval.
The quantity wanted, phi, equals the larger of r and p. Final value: 11.5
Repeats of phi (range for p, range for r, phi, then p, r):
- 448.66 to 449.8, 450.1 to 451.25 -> 13.0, 12.7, 13.0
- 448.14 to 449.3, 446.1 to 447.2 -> 12.3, 12.3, 11.5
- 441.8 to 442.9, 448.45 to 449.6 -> 12.6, 11.7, 12.6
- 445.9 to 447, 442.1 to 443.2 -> 11.5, 11.5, 11.4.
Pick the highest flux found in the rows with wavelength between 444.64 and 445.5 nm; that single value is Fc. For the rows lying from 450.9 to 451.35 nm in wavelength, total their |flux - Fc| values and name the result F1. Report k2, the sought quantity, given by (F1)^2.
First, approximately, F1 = 5.3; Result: 28.0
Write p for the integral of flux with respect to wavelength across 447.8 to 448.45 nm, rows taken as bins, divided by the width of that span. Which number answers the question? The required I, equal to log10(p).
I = 1.09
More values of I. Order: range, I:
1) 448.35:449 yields 1.09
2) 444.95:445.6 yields 1.06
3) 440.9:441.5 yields 1.08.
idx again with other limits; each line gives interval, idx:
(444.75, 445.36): 0.529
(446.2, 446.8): 0.526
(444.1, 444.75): 0.541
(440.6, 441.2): 0.531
